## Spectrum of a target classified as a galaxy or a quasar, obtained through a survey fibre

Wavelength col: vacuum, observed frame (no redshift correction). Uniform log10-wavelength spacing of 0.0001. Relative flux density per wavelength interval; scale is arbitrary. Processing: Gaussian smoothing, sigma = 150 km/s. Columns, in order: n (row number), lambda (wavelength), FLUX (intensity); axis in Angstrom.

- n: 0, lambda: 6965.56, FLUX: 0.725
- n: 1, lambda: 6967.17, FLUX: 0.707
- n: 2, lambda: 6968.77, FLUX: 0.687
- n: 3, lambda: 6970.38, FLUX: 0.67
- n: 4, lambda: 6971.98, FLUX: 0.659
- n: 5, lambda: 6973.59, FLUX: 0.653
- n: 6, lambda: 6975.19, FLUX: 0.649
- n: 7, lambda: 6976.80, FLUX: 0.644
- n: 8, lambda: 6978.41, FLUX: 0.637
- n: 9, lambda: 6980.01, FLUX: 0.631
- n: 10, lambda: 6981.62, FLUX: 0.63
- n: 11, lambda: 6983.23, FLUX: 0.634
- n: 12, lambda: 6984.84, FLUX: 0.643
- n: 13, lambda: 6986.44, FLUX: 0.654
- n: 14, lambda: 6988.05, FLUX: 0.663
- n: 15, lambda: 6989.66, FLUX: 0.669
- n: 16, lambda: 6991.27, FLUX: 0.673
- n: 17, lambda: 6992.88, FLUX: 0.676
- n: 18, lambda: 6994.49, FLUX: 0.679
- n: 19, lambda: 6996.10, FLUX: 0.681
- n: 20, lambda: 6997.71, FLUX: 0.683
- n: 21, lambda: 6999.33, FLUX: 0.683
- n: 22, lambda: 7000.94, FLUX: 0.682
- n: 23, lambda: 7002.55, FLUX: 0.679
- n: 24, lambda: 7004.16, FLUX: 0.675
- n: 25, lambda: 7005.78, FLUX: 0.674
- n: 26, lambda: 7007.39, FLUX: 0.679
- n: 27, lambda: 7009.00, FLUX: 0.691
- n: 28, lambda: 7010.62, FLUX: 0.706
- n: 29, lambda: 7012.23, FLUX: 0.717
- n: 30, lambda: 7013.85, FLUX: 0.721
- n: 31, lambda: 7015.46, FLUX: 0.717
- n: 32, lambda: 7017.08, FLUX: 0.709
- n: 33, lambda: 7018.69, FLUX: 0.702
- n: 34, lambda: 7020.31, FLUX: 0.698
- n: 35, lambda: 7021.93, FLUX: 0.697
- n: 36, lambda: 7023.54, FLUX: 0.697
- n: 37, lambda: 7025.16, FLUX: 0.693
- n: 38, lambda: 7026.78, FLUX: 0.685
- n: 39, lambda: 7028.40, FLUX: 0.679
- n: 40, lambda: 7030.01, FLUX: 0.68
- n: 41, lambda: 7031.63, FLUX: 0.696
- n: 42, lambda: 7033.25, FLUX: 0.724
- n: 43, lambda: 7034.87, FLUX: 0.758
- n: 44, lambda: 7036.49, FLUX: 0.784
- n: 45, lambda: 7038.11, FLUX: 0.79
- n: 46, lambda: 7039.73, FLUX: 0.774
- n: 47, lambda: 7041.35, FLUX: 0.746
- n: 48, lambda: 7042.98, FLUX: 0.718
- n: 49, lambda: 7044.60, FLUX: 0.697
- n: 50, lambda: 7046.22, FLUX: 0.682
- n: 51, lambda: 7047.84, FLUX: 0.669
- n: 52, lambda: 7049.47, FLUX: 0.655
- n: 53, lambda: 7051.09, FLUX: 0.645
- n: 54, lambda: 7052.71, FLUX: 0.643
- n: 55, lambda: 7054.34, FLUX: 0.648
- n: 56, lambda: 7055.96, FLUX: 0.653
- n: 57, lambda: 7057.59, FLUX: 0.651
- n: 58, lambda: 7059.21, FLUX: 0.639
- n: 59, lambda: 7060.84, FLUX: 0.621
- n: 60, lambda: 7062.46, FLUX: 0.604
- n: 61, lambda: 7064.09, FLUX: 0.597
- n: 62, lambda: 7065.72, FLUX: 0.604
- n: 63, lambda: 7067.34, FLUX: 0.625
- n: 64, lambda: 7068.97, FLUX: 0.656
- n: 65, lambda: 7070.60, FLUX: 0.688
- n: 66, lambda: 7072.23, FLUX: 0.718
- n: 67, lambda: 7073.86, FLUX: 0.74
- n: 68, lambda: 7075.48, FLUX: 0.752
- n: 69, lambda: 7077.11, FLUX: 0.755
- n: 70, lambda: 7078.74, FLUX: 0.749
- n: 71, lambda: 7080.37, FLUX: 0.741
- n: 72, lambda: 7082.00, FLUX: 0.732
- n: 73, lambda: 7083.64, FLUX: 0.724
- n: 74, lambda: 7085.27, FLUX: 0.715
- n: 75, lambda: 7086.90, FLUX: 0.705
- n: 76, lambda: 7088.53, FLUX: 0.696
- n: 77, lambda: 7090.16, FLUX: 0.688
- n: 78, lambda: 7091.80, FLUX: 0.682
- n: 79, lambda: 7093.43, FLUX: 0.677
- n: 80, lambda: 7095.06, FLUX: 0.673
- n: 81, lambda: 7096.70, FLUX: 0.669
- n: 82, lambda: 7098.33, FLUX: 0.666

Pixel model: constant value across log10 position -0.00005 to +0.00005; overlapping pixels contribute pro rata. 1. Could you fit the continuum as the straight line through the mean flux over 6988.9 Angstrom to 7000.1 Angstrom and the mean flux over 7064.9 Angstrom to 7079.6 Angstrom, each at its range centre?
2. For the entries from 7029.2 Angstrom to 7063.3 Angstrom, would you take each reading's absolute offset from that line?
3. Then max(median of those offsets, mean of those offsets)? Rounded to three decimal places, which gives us 0.048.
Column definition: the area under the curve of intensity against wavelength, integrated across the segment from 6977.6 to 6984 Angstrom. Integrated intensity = 4.1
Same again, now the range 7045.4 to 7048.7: 2.2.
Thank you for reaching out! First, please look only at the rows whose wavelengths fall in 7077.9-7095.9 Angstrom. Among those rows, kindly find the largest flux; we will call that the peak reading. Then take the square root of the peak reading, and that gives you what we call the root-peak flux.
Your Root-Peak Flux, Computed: 0.865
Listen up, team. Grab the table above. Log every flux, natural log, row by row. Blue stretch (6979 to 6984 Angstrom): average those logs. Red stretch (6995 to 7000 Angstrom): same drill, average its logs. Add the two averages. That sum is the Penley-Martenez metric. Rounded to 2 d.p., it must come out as -0.84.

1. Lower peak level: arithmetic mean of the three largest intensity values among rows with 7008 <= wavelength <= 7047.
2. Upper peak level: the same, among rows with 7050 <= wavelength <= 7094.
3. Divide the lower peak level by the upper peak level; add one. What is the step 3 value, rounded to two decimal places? 2.04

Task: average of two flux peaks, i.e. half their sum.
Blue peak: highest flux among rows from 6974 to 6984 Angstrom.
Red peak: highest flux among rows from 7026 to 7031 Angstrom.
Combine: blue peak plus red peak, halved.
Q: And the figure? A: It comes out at 0.667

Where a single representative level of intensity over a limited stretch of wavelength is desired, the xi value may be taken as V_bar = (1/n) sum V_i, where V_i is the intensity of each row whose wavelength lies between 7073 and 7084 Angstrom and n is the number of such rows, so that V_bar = 0.74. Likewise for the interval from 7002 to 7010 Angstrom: 0.68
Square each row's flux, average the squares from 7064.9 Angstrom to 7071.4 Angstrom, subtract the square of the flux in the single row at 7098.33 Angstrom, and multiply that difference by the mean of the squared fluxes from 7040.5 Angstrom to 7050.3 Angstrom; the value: -0.014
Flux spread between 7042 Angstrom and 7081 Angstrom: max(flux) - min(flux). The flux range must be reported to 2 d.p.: 0.16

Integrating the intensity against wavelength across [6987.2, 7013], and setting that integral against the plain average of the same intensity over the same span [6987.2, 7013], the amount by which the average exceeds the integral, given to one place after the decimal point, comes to -16.9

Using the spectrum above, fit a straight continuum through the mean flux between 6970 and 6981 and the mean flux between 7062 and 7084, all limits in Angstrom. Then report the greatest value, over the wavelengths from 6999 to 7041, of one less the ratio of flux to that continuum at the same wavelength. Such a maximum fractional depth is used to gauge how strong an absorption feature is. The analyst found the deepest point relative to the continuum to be -0.010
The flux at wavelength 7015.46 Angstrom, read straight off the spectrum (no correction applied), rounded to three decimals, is 0.717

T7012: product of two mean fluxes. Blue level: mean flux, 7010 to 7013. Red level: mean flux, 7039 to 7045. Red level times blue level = 0.52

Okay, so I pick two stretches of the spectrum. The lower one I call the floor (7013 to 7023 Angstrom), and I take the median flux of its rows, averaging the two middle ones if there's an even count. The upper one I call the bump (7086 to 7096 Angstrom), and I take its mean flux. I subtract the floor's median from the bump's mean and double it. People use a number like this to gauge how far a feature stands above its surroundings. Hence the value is -0.037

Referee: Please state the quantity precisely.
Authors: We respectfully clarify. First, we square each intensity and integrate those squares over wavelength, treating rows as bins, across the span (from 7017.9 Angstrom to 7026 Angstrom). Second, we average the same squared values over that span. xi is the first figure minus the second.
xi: 3.45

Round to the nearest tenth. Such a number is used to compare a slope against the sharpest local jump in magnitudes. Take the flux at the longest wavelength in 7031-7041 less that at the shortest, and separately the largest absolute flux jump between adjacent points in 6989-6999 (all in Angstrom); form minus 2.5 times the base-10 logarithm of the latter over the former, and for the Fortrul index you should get 3.2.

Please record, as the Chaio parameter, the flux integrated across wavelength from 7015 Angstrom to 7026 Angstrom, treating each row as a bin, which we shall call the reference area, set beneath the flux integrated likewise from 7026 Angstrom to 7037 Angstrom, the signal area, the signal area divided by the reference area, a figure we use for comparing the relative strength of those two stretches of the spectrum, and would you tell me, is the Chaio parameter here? 1.02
